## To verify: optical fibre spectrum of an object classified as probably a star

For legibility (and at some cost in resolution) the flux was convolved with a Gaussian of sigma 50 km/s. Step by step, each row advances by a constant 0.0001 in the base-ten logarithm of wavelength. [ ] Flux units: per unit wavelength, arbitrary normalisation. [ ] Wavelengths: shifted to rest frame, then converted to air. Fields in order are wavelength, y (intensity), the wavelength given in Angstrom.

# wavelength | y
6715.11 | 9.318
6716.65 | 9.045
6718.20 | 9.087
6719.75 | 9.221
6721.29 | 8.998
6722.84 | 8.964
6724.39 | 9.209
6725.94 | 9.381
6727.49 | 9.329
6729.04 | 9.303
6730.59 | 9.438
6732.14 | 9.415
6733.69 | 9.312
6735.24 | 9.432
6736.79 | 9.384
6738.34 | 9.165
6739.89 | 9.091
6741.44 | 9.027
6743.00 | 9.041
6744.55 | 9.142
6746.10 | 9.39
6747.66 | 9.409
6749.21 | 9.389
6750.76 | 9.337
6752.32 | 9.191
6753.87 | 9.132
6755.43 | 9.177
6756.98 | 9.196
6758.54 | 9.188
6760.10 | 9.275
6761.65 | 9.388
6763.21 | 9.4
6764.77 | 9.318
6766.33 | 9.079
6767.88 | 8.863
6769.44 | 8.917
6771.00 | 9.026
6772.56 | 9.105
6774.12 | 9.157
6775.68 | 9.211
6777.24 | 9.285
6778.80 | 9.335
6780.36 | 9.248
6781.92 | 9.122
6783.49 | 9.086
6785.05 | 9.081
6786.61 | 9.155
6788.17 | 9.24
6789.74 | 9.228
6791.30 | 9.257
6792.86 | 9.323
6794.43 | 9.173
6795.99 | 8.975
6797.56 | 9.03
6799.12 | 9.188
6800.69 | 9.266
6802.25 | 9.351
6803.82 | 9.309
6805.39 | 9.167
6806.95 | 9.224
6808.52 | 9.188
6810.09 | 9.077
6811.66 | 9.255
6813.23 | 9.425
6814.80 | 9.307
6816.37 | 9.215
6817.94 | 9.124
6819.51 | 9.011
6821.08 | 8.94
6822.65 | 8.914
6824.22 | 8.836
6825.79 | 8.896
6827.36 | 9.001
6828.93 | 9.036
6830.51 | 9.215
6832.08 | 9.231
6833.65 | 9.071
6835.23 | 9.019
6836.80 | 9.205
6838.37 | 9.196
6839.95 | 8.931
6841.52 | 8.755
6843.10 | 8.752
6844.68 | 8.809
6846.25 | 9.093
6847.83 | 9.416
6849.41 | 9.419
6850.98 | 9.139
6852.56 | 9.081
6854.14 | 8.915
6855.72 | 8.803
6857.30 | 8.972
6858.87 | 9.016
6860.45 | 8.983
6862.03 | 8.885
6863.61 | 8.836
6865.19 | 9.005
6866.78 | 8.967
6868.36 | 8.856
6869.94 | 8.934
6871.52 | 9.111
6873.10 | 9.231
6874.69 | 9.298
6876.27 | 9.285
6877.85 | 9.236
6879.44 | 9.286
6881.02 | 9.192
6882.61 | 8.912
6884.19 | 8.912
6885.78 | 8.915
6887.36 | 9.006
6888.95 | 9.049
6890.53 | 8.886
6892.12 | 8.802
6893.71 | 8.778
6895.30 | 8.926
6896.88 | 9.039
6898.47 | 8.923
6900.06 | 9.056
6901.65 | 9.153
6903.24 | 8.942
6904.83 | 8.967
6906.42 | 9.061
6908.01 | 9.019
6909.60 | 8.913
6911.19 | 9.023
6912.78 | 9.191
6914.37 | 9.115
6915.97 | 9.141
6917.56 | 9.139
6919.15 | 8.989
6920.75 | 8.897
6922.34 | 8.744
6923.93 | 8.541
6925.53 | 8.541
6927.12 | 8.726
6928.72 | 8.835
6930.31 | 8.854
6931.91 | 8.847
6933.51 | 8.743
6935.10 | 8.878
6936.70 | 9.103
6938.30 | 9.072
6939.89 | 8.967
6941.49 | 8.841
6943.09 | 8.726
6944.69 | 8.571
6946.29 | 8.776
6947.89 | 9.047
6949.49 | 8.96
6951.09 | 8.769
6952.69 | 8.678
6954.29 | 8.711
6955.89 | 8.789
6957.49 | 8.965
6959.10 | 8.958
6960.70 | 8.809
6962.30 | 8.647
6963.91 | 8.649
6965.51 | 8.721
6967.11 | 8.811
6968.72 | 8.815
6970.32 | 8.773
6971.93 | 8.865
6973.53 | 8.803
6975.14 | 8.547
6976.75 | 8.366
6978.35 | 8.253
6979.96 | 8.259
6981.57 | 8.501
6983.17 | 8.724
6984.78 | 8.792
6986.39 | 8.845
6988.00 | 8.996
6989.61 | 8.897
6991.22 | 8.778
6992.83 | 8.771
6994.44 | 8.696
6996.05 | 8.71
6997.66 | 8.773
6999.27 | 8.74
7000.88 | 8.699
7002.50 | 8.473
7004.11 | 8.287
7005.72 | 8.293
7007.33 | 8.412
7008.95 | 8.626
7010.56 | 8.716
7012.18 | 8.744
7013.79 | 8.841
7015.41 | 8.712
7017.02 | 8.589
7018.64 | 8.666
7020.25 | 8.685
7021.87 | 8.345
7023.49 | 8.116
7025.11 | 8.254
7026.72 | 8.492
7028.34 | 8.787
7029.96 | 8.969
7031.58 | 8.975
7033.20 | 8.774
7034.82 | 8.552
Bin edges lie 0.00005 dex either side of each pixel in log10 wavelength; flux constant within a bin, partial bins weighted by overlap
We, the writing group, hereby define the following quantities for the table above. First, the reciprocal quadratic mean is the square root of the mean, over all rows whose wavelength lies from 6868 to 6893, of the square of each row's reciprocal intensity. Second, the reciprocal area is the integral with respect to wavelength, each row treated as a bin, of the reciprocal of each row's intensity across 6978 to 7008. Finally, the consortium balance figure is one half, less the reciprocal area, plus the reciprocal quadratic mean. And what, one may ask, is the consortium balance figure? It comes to -2.9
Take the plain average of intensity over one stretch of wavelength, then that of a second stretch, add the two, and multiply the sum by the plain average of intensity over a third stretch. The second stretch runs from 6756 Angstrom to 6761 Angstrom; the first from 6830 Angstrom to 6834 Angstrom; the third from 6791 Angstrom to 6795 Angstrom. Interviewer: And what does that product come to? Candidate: 170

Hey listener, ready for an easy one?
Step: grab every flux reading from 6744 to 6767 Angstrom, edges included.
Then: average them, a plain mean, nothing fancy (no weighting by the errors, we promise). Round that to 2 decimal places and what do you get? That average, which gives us 9.27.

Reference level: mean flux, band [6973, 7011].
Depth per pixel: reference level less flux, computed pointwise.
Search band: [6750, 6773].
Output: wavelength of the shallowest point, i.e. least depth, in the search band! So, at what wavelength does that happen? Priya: 6763.21 Angstrom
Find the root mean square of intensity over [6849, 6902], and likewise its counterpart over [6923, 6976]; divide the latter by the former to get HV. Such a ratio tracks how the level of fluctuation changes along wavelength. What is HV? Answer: 0.975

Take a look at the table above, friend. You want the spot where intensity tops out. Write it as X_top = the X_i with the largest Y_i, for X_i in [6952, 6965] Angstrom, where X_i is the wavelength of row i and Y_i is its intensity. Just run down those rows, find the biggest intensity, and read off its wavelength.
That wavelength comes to 6957.49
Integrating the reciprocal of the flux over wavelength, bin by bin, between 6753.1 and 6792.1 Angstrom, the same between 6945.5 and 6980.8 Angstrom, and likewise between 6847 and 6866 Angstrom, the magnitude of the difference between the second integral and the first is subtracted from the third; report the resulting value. 1.9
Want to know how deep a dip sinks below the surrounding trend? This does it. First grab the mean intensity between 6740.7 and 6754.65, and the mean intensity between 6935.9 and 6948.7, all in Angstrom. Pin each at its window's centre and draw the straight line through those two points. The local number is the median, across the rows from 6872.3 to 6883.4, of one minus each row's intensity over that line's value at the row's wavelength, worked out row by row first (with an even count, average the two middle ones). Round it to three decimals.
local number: -0.026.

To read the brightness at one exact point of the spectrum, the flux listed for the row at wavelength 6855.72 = 8.803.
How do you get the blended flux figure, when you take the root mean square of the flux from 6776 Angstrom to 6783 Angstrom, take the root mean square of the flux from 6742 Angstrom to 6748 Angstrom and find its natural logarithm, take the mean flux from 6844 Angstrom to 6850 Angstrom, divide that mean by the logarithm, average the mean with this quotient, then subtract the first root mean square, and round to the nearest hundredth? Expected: -2.59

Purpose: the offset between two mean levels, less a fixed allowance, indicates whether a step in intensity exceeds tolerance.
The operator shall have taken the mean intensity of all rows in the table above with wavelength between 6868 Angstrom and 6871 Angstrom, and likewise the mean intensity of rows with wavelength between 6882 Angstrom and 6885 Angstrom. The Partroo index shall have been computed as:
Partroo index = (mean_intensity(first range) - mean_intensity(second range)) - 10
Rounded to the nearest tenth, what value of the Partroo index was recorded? -10.0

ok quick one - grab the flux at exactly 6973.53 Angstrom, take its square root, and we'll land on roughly 2.97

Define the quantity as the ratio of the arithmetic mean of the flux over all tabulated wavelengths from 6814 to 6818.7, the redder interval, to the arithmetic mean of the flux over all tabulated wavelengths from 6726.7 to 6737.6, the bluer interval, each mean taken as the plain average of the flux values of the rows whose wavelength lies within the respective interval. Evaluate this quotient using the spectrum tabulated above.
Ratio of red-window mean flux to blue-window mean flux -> 0.98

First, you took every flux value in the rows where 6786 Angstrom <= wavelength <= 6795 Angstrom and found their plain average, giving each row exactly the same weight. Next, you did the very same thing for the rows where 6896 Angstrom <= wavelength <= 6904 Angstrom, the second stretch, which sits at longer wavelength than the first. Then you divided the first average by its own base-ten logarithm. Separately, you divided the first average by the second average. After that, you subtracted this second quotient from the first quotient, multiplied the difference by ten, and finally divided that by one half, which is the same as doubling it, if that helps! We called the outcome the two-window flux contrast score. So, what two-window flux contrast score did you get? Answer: 171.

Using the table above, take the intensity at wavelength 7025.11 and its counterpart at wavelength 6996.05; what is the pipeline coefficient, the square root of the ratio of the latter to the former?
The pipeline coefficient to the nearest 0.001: 1.027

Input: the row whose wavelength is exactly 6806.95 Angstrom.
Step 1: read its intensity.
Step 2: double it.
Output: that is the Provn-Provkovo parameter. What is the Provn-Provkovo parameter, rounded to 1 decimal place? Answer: 18.4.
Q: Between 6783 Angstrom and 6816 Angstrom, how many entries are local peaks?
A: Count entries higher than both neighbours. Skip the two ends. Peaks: 5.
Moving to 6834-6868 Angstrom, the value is 4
